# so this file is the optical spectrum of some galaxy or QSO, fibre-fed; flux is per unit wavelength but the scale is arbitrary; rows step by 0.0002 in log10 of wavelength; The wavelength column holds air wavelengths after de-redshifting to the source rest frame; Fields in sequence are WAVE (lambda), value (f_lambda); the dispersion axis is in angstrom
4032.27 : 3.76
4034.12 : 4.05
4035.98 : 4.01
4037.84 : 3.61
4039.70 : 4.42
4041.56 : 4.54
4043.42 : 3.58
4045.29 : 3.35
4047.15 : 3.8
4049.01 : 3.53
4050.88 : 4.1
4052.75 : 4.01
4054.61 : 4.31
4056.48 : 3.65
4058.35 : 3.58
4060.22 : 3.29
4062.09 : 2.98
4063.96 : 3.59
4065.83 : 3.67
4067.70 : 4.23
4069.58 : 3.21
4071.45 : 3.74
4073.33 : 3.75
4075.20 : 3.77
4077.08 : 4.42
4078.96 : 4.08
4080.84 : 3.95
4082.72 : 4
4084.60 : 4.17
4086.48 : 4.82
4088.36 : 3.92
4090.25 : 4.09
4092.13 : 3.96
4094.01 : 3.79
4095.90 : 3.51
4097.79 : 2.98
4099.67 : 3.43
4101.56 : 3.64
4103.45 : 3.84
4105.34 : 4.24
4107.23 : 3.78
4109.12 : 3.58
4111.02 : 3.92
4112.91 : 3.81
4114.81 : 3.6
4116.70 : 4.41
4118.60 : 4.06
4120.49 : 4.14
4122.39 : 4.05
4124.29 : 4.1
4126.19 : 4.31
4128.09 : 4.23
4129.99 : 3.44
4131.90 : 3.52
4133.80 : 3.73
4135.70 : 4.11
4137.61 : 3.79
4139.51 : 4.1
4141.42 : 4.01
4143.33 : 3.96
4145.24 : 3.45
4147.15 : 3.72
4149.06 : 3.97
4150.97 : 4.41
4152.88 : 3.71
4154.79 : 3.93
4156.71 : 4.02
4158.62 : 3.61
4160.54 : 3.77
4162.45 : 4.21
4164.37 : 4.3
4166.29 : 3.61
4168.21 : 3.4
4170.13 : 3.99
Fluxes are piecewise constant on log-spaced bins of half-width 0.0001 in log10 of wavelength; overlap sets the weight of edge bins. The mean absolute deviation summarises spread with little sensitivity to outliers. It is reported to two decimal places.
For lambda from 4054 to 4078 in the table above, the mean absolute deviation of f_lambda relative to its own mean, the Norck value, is 0.30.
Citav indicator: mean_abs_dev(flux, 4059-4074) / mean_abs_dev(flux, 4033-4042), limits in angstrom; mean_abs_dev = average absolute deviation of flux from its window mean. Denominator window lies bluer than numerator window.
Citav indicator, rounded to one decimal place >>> 1.1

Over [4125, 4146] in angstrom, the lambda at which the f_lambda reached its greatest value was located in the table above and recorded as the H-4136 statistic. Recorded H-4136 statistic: 4126.19 angstrom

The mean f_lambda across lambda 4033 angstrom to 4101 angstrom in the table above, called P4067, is 3.83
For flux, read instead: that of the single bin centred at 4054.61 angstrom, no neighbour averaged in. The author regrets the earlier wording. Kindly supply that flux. 4.31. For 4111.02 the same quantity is 3.92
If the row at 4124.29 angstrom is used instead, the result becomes 4.1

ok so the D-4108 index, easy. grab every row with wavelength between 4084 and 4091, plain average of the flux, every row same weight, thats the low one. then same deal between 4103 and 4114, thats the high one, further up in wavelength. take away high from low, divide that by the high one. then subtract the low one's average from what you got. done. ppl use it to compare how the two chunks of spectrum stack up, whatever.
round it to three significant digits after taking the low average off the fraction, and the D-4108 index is -4.15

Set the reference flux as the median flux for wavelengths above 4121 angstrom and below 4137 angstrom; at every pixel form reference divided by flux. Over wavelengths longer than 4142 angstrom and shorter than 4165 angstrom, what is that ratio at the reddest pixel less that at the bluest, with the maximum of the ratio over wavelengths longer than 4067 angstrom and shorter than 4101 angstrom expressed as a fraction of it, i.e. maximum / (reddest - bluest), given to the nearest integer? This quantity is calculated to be -17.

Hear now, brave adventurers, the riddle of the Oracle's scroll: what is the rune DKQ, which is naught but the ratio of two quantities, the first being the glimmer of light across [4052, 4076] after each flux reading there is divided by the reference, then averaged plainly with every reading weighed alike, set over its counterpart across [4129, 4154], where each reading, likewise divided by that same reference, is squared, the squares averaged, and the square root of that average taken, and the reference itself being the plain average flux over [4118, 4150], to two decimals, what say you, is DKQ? 0.95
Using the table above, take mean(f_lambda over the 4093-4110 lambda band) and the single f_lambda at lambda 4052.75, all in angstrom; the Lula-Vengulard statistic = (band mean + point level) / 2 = 3.8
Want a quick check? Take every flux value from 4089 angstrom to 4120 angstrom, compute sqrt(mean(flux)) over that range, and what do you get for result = 1.95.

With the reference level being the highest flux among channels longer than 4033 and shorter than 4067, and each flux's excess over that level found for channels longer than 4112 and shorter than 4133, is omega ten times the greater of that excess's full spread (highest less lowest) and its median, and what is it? 9.7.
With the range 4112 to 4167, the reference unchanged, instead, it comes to 9.7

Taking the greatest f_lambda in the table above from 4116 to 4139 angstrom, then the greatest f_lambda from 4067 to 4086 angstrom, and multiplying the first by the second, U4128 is 19.5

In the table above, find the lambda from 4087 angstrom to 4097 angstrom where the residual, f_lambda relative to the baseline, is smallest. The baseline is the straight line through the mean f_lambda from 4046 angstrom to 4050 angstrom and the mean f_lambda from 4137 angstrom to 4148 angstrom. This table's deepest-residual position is 4095.90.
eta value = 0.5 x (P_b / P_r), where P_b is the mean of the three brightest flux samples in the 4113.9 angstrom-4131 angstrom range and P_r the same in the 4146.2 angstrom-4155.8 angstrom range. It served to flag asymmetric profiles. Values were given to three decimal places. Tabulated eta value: 0.526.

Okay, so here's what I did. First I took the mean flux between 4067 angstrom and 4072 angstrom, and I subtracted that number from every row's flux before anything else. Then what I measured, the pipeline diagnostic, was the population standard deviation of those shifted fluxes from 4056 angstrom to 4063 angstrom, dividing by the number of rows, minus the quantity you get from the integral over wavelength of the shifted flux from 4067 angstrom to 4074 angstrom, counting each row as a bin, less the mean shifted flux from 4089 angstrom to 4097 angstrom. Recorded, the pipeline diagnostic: 0.3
